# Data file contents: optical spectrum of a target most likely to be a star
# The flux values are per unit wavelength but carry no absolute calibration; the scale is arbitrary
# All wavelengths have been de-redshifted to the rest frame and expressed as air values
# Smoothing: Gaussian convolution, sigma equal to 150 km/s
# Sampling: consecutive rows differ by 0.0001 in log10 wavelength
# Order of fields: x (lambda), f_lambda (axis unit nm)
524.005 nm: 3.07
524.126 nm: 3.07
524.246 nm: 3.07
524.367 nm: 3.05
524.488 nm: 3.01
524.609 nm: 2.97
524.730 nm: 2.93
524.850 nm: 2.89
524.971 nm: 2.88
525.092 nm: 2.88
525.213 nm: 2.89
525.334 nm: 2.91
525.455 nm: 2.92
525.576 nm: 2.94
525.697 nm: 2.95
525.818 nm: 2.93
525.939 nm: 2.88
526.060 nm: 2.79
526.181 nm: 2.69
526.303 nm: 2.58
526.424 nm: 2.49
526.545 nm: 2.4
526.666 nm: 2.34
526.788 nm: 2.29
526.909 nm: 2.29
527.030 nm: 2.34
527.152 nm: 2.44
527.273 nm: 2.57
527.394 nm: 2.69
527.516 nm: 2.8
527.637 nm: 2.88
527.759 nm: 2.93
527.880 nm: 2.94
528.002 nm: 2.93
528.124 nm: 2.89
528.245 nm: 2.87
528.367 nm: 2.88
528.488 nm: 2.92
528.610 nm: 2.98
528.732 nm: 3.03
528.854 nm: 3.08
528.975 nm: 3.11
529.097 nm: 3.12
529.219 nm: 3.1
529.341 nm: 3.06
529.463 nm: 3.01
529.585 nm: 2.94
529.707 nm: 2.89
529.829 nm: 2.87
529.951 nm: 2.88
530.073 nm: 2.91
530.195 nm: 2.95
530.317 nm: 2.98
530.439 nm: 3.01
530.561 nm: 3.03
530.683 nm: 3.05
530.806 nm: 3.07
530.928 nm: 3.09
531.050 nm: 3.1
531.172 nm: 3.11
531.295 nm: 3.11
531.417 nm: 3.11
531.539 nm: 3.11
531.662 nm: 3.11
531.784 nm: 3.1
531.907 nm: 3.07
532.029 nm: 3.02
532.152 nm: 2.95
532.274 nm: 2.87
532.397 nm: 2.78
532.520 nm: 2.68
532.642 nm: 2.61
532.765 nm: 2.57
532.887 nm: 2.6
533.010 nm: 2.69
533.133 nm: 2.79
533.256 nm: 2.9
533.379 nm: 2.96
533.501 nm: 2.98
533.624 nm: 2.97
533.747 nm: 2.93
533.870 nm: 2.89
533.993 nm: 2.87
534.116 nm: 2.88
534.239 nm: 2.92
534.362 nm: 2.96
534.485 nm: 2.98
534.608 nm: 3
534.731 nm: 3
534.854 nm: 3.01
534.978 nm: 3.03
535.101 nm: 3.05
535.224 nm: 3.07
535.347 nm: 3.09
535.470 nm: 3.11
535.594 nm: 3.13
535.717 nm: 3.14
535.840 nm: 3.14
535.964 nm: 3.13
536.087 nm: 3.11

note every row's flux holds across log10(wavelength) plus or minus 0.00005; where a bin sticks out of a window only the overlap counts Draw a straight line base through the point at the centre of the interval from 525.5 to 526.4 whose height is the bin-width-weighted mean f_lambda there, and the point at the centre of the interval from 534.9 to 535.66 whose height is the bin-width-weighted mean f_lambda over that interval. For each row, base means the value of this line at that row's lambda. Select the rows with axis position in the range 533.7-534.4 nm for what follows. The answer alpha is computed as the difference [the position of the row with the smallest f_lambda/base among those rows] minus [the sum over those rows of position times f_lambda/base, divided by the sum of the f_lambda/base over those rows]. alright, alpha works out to -0.06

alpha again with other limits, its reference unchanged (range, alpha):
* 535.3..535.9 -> -0.25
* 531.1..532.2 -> 0.50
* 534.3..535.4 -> -0.50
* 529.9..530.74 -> -0.37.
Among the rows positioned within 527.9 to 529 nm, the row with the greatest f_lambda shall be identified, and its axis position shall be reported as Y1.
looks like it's 528.975 nm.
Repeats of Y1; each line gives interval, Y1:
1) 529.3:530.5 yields 529.341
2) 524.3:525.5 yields 524.367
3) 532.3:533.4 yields 533.379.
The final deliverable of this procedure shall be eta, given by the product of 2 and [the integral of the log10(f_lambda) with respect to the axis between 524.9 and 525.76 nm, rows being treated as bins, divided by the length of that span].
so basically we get 0.927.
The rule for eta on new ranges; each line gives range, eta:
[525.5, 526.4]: 0.896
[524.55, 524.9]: 0.936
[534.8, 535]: 0.956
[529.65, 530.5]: 0.933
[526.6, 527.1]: 0.730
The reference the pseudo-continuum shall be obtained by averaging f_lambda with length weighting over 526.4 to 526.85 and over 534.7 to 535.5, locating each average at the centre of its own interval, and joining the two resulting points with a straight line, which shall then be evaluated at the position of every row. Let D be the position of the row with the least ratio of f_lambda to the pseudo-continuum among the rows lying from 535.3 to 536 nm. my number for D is 535.964 nm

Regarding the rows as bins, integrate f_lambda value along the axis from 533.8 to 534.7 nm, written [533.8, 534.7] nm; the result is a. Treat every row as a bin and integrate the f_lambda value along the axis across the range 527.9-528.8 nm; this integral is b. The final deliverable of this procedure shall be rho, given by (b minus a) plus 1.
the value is 1.0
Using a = 2.64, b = 2.64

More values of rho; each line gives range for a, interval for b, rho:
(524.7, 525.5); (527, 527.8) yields 0.8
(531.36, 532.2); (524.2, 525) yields 0.8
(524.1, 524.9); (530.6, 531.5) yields 1.4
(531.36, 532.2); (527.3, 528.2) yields 1.0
